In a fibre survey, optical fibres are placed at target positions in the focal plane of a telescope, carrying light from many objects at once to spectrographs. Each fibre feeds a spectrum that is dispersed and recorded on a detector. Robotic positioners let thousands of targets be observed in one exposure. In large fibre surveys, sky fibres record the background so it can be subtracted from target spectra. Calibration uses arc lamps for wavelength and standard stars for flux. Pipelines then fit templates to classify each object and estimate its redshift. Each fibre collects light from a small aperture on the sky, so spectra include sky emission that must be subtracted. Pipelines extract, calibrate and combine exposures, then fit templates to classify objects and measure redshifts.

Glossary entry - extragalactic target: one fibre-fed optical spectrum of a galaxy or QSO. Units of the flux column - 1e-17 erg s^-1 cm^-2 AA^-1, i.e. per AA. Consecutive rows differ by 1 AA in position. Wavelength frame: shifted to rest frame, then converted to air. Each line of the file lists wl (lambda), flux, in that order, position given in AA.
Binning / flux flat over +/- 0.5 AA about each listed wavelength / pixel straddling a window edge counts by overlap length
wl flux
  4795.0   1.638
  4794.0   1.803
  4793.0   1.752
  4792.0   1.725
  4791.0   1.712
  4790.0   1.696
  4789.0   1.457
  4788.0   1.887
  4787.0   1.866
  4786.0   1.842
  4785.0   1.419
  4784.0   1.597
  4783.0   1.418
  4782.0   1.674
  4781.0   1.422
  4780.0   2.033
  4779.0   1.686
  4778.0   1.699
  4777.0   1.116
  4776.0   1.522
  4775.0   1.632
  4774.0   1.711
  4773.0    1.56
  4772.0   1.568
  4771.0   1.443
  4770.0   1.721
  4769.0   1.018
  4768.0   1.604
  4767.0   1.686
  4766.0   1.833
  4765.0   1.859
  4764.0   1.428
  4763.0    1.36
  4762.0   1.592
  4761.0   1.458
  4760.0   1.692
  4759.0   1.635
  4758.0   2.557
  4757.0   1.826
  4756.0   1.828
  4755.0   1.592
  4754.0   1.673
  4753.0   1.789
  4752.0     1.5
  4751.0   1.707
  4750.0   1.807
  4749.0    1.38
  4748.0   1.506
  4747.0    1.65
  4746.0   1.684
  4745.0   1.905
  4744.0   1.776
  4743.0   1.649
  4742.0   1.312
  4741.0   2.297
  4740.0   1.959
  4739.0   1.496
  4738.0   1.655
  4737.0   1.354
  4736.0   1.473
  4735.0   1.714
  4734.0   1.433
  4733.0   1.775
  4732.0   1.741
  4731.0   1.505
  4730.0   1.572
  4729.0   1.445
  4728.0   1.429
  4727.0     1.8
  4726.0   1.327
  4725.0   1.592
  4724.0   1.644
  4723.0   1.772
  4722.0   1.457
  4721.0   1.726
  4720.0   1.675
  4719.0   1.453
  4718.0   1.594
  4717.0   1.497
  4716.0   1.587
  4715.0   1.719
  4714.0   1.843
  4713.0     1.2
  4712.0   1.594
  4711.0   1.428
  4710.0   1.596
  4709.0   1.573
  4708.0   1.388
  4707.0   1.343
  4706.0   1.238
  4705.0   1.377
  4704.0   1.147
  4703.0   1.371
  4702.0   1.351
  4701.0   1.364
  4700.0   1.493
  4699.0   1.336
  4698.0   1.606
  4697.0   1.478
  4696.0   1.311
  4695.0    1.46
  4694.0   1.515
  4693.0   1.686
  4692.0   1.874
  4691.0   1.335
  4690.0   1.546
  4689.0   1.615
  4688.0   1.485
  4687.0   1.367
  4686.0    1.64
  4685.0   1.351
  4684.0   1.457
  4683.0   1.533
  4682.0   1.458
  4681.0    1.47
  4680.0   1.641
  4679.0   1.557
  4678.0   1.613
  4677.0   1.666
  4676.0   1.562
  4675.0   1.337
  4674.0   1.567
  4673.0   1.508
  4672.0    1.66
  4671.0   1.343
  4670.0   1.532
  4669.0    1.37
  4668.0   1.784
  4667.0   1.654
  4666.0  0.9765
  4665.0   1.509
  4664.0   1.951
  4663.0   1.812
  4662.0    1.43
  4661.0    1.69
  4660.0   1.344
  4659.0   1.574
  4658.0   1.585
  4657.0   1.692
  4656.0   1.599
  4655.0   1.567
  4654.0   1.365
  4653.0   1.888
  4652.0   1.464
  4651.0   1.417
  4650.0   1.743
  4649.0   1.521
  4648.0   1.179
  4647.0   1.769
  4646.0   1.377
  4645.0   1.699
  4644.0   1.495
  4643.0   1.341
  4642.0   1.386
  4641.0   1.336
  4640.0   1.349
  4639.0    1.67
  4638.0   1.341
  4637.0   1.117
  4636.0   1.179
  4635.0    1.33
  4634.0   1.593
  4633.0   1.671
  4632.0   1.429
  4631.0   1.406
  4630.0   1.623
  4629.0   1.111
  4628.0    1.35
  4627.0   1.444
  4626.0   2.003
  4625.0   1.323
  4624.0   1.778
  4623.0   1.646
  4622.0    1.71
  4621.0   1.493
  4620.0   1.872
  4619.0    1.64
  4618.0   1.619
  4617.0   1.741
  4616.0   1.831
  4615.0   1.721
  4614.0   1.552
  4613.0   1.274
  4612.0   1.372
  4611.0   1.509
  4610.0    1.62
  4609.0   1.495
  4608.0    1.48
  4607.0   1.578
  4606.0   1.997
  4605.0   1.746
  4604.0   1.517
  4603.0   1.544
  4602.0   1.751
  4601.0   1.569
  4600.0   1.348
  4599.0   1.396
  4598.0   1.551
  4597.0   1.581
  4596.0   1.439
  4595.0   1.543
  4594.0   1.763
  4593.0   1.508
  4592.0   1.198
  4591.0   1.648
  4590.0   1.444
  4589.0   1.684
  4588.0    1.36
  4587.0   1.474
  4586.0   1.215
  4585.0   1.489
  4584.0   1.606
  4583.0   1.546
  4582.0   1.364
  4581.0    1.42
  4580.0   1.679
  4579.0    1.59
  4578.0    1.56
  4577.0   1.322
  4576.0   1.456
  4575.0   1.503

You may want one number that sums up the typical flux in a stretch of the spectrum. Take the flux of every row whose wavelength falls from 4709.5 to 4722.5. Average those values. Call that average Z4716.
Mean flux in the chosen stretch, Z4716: 1.57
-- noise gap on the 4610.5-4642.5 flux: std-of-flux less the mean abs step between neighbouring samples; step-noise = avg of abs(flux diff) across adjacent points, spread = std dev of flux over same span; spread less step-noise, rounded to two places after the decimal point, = 0.01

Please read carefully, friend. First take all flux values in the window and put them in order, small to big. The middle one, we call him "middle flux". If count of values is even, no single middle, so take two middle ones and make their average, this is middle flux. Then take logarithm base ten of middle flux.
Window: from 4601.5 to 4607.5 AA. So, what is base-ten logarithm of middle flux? 0.22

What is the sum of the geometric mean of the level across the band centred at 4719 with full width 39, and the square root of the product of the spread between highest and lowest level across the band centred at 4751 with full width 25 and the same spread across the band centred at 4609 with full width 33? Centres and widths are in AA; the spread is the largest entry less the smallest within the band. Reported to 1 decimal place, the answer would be 2.5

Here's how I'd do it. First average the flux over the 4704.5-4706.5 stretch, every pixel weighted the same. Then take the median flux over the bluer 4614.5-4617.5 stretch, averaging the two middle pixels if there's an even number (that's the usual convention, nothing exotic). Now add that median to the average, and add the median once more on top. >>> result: 4.79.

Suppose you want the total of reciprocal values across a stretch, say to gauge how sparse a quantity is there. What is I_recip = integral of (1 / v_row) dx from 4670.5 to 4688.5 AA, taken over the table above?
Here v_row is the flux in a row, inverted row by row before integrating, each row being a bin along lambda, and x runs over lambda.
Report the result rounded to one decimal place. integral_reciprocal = 12.0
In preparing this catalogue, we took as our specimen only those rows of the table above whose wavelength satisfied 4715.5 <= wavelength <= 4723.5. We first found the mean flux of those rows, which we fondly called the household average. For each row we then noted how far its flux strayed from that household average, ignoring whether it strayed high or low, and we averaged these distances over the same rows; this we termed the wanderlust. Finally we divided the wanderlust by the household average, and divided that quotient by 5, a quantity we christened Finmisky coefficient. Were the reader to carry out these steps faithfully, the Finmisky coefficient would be 0.012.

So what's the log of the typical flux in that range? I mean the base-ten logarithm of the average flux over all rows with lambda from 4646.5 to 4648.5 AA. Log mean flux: 0.17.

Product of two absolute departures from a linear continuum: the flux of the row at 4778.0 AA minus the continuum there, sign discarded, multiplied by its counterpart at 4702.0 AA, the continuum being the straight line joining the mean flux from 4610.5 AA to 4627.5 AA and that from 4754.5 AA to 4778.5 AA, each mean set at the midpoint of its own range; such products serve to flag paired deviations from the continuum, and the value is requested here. 0.021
